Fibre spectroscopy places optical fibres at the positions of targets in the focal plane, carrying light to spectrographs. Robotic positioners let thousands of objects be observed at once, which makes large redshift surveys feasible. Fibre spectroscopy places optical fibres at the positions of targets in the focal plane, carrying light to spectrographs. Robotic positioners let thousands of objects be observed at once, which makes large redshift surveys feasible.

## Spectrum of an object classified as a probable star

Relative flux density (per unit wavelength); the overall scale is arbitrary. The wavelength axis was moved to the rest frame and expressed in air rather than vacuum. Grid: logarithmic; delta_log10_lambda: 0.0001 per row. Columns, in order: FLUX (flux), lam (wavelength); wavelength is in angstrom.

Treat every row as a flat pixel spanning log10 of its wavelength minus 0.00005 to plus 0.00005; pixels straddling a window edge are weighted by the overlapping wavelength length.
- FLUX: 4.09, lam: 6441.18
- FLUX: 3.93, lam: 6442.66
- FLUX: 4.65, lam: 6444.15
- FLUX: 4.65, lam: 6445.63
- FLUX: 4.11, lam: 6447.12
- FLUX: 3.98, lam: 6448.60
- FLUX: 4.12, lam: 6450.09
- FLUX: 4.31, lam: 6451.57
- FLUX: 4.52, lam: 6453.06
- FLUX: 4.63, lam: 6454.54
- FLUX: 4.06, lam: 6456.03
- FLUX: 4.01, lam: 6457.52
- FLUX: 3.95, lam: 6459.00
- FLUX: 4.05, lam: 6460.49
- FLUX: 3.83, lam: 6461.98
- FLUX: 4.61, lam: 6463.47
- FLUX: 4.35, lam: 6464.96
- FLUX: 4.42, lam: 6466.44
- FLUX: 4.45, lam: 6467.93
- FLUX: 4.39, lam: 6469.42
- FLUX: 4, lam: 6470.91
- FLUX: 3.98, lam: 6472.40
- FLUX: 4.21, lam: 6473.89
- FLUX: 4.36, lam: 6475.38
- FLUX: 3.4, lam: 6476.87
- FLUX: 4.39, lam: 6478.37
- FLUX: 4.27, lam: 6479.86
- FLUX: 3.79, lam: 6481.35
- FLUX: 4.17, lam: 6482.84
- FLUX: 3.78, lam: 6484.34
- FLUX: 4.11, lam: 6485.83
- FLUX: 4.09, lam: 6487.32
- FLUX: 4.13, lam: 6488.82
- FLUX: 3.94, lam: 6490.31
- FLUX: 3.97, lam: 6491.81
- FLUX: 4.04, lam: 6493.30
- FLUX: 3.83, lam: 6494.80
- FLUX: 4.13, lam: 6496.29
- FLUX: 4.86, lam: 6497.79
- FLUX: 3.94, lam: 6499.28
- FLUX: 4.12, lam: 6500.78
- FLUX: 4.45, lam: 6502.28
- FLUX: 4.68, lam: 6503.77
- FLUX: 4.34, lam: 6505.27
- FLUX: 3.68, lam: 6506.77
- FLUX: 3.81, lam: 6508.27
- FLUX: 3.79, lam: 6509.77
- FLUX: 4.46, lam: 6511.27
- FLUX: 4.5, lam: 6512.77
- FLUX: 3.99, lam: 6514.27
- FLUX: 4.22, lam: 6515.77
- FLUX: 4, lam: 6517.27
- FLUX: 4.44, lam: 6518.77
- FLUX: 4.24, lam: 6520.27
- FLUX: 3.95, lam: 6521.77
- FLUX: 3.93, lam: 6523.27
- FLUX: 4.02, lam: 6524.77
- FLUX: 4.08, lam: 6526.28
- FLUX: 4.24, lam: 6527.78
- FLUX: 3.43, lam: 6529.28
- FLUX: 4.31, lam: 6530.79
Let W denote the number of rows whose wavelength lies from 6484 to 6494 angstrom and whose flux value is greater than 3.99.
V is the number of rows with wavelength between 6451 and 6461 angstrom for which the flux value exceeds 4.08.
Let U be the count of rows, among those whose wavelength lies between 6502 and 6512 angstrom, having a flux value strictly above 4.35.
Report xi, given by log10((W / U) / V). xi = -0.35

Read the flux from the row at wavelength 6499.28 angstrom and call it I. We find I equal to 3.94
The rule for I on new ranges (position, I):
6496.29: 4.13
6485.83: 4.11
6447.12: 4.11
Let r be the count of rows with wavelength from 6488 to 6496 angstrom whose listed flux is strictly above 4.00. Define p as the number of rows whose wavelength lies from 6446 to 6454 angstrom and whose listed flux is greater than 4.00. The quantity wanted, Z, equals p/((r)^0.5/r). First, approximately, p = 4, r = 2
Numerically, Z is 6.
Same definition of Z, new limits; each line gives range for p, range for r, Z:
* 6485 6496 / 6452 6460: 8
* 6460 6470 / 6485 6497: 13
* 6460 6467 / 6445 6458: 11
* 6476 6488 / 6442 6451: 10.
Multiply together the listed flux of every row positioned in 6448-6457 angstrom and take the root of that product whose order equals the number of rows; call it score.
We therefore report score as 4.26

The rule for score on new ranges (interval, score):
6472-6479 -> 4.05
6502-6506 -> 4.49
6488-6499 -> 4.12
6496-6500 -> 4.29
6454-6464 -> 4.15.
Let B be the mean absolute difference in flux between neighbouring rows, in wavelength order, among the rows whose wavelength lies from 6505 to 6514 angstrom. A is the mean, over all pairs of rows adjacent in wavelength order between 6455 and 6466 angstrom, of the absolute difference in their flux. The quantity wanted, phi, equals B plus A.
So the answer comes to 0.55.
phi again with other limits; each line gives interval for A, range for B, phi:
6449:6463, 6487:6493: 0.28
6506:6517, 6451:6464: 0.53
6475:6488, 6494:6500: 1.11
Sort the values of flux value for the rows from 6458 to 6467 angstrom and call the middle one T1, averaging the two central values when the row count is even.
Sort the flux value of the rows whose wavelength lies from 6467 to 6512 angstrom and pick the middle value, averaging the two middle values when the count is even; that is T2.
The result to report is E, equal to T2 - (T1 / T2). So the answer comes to 3.09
